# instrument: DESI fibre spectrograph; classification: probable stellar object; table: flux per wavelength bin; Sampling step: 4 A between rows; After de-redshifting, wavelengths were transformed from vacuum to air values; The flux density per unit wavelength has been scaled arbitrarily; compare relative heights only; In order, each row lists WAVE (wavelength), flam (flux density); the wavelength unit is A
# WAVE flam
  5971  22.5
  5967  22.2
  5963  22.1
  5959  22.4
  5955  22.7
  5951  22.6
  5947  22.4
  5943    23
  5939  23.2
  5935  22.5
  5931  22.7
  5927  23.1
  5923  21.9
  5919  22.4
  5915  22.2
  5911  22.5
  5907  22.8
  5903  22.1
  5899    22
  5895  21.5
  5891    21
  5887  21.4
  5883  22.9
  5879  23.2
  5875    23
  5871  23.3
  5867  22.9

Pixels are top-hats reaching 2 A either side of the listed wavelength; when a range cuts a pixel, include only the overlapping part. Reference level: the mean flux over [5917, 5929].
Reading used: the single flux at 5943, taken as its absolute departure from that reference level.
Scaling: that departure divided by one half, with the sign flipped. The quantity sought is -1.1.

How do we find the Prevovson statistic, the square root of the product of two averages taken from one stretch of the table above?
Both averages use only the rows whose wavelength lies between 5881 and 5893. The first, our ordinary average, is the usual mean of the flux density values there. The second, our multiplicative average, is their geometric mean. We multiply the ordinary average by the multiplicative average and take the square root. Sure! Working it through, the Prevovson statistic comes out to 21.8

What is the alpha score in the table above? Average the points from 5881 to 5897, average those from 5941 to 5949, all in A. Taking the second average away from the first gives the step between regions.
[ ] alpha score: -1.0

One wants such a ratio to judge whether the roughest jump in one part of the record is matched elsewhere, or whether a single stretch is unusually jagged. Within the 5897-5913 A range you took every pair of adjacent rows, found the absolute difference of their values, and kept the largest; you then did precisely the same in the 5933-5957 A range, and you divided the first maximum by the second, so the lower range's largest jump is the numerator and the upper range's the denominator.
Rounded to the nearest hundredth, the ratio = 1.00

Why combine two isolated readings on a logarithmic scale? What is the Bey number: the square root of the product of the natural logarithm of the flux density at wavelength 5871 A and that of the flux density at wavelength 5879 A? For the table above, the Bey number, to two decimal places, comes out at 3.15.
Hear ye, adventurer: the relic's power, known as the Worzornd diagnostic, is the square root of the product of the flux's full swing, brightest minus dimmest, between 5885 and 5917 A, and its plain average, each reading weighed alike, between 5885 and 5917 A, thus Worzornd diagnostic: 6.3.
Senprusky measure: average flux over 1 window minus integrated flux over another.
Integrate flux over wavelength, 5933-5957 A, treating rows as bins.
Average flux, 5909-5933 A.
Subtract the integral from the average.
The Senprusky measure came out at -523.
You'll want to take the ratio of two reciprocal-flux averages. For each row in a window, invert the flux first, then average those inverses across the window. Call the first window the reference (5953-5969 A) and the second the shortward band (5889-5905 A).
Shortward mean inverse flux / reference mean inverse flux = 1.03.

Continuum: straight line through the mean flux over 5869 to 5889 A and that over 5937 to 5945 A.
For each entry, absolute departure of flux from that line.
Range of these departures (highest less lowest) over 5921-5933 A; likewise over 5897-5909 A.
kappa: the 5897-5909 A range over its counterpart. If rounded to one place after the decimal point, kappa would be 0.7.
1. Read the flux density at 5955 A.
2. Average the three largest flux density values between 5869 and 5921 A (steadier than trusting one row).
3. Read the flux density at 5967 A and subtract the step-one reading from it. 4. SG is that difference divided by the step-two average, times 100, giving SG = -2.2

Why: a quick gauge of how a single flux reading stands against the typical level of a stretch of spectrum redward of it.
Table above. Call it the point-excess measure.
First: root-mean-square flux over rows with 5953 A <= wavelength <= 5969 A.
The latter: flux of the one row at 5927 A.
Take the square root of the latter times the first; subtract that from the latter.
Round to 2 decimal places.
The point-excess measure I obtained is 0.38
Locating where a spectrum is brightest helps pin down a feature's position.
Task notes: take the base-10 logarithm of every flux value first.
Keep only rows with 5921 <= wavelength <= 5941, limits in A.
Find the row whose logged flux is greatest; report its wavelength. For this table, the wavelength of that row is 5939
